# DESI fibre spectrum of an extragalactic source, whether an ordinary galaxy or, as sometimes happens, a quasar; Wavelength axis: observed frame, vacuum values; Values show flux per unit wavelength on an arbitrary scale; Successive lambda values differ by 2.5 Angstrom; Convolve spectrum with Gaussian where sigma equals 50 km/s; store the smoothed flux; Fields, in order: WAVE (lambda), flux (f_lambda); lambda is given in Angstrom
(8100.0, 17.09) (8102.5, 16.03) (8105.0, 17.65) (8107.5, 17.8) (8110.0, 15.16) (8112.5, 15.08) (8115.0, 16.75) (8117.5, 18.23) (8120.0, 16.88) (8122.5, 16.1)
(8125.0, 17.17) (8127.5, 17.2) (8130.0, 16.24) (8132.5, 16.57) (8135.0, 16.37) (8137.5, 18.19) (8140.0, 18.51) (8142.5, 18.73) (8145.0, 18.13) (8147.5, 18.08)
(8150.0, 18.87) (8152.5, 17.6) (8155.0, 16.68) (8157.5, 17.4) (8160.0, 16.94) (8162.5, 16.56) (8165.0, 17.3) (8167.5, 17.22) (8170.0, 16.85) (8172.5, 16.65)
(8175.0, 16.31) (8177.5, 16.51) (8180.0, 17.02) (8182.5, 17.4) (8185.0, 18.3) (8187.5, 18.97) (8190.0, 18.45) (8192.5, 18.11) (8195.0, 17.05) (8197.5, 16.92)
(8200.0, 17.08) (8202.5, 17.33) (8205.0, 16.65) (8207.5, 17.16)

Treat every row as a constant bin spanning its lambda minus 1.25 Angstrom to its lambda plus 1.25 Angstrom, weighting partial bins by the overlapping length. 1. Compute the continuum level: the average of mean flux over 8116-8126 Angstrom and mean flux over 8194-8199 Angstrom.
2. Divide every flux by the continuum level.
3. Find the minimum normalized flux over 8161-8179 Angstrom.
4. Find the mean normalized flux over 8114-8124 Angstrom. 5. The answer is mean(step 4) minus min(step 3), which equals 0.04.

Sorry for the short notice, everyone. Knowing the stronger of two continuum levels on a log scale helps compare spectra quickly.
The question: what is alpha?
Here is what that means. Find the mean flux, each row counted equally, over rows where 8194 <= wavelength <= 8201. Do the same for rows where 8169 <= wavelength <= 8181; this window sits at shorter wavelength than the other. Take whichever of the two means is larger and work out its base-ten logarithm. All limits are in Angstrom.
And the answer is 1.231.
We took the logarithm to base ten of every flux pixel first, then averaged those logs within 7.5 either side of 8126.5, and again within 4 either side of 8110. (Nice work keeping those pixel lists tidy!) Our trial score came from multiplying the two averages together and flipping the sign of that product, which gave -1.47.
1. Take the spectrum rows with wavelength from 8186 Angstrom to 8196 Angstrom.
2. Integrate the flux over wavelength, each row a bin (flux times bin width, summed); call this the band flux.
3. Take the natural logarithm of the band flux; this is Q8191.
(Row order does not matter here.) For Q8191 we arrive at 5.20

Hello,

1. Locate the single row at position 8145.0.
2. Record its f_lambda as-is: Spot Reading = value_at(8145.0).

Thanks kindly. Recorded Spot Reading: 18.13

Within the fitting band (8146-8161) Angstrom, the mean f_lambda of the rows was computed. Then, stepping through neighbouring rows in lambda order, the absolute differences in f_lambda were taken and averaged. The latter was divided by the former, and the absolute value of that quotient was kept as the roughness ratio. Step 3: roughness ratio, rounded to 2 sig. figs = 0.047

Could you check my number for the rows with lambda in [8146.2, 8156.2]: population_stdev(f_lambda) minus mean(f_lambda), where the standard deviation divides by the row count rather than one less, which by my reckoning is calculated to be -17.0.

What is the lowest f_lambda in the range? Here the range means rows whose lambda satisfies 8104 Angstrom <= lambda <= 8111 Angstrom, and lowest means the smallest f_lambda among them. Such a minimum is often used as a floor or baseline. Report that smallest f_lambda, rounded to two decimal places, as 15.16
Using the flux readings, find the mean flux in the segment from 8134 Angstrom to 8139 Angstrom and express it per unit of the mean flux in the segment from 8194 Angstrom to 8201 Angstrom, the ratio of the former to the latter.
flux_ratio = 1.02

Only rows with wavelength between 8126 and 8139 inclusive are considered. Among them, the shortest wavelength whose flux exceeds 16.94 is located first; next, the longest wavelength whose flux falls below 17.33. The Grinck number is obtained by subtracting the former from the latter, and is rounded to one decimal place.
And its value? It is 7.5 Angstrom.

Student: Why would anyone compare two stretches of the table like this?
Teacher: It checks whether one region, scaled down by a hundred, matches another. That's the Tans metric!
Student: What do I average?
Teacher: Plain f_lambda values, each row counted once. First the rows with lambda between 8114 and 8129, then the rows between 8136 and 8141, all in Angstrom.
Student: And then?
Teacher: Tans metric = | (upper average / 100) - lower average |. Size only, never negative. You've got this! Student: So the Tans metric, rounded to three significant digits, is 16.9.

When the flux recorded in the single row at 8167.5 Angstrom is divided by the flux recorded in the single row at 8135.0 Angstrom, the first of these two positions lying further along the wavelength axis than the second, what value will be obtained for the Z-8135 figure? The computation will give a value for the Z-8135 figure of 1.05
